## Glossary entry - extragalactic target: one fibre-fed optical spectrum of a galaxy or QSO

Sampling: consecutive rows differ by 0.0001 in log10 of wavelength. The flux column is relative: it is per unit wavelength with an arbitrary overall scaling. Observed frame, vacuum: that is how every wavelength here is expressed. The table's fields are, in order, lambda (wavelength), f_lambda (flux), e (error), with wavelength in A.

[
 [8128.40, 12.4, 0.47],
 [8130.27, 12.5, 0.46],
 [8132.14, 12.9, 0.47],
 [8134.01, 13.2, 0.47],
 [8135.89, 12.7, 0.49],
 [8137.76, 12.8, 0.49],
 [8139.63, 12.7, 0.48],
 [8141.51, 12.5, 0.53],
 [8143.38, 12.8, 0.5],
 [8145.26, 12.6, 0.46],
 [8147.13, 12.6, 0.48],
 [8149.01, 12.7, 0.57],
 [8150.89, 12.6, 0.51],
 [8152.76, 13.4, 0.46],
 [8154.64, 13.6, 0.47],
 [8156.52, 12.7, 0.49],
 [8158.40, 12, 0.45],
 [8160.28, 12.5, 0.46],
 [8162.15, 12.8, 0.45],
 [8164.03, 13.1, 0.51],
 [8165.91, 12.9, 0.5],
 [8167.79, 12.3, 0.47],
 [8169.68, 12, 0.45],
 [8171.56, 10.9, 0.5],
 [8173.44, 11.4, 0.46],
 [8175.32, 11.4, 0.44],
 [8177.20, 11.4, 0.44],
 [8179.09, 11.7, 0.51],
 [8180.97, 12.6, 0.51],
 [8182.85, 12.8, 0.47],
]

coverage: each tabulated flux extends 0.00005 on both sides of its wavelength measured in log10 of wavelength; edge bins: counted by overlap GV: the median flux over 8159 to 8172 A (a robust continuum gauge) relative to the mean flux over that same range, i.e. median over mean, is 1.01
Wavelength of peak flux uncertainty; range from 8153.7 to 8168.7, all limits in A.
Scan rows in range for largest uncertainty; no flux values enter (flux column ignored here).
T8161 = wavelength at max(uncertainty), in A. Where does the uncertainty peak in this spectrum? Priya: 8164.03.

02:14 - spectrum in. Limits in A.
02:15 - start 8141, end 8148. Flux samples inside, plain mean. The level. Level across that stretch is 12.6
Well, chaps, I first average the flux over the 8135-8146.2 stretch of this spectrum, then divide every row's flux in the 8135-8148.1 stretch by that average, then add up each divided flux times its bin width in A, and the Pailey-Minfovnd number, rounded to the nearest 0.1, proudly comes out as 13.1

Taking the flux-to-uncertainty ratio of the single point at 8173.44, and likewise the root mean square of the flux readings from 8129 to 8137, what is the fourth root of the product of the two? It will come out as 4.22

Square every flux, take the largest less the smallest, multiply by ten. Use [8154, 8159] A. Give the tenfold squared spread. 410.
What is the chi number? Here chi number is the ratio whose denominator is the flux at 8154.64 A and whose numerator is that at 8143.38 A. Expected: 0.94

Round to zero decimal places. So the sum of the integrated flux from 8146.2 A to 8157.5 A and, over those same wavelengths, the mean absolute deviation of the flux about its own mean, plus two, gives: 148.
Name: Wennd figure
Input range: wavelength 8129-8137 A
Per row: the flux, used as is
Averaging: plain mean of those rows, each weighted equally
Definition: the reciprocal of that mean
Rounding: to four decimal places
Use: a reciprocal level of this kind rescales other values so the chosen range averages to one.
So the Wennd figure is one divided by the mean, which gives 0.0780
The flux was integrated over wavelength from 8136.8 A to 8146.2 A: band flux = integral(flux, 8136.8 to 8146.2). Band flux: 119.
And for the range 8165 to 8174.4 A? 112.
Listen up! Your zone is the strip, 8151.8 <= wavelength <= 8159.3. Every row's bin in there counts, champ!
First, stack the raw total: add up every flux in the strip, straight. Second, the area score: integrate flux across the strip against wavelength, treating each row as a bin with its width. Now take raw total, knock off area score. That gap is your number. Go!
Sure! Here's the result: -45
